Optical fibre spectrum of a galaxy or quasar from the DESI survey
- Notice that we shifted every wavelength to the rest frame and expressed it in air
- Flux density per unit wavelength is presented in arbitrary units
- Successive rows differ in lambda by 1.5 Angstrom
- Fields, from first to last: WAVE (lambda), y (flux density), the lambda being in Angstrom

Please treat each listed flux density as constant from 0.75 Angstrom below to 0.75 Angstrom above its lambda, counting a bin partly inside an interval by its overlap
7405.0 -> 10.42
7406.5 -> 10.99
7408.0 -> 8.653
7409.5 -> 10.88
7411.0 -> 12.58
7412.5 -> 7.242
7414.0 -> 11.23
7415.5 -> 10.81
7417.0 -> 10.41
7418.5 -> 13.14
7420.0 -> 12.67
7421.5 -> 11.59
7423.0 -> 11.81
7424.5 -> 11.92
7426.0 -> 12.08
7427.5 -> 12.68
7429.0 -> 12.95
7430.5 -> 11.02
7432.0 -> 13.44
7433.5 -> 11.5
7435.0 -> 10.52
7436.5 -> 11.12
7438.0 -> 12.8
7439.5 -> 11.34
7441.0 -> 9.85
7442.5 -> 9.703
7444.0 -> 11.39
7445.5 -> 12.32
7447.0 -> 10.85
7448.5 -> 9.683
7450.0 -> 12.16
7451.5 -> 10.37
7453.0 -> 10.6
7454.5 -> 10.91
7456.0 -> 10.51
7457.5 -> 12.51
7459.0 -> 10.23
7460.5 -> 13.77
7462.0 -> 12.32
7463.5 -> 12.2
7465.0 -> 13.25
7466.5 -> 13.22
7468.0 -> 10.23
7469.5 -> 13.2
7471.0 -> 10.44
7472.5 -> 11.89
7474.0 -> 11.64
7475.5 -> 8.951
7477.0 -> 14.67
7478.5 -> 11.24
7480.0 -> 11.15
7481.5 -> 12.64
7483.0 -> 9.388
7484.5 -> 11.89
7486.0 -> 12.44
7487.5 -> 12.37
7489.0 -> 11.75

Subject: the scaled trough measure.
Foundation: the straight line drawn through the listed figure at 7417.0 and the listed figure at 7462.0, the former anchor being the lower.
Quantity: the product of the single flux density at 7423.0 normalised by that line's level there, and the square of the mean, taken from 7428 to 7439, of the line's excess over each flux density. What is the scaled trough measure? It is 0.7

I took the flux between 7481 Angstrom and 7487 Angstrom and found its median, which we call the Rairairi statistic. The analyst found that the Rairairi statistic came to 12.2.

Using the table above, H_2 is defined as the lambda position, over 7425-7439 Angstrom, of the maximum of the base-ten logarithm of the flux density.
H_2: 7432.0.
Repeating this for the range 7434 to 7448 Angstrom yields 7438.0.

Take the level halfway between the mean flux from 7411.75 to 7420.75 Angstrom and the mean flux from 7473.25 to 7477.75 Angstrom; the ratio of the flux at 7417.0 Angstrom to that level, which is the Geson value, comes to 0.92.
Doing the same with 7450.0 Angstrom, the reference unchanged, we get 1.07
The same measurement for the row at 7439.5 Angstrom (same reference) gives 1.00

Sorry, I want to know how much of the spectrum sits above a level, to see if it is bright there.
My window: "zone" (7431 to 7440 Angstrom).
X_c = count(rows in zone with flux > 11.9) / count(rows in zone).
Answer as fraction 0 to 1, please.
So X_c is 0.33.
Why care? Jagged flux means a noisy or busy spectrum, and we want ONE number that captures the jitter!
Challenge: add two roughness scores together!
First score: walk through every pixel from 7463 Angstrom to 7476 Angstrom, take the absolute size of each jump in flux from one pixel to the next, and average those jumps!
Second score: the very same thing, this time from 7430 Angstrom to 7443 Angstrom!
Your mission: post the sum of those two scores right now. 3.1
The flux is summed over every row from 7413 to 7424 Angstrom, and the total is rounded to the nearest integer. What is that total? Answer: 82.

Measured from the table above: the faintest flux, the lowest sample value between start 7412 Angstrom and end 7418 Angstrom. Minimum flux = 7.242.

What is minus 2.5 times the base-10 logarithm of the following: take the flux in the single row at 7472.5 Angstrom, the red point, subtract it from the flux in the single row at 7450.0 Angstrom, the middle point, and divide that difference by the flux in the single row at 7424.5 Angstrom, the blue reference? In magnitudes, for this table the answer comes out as 4.1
